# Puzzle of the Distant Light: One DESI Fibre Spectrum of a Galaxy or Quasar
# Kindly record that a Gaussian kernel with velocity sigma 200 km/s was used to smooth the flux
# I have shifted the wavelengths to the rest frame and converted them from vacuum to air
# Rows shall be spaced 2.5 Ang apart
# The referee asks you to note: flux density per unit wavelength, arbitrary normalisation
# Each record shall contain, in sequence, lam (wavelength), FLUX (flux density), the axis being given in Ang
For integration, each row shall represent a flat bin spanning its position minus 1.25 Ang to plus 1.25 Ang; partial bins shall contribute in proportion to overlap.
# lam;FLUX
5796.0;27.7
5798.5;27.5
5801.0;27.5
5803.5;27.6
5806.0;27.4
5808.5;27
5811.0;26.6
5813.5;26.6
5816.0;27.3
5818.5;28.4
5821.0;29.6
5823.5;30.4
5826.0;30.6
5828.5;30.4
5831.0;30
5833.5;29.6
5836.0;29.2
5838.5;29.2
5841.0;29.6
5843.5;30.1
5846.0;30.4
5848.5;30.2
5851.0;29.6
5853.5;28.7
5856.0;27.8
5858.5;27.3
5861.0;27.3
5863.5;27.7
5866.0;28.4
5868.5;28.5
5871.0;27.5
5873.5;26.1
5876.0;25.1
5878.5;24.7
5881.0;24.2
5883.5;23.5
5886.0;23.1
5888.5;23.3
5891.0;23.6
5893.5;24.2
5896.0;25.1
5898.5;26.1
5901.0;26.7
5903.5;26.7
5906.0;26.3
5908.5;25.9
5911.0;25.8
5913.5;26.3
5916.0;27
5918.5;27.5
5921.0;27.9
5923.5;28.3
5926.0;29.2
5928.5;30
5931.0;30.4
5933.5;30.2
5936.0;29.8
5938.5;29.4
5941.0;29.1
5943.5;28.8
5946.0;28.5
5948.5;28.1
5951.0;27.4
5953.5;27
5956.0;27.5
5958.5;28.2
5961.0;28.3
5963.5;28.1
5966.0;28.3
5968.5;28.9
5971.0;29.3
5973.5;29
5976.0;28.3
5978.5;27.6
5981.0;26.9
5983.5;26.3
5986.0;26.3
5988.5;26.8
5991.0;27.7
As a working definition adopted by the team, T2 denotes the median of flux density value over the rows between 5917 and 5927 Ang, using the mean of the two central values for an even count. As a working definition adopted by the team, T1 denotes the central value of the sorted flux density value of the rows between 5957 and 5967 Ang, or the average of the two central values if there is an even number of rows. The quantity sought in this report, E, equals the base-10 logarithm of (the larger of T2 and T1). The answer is 1.451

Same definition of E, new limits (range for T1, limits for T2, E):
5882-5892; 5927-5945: 1.474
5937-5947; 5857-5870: 1.462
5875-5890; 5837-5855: 1.471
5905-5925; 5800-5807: 1.439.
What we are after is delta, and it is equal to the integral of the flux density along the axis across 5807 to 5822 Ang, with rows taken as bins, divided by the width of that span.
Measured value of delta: 27.5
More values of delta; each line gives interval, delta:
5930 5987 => 28.3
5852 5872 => 27.9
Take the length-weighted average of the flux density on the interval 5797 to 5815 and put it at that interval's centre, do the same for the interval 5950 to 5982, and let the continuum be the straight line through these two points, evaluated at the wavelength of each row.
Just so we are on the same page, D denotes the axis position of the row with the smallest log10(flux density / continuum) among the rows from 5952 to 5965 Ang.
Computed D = 5953.5 Ang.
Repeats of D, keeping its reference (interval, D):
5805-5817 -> 5813.5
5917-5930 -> 5918.5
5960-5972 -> 5963.5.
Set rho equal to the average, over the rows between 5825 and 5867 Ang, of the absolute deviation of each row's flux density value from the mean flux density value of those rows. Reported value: 0.93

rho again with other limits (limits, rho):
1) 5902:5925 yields 0.73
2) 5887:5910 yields 1.13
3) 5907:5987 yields 1.01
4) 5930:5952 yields 0.78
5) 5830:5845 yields 0.29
